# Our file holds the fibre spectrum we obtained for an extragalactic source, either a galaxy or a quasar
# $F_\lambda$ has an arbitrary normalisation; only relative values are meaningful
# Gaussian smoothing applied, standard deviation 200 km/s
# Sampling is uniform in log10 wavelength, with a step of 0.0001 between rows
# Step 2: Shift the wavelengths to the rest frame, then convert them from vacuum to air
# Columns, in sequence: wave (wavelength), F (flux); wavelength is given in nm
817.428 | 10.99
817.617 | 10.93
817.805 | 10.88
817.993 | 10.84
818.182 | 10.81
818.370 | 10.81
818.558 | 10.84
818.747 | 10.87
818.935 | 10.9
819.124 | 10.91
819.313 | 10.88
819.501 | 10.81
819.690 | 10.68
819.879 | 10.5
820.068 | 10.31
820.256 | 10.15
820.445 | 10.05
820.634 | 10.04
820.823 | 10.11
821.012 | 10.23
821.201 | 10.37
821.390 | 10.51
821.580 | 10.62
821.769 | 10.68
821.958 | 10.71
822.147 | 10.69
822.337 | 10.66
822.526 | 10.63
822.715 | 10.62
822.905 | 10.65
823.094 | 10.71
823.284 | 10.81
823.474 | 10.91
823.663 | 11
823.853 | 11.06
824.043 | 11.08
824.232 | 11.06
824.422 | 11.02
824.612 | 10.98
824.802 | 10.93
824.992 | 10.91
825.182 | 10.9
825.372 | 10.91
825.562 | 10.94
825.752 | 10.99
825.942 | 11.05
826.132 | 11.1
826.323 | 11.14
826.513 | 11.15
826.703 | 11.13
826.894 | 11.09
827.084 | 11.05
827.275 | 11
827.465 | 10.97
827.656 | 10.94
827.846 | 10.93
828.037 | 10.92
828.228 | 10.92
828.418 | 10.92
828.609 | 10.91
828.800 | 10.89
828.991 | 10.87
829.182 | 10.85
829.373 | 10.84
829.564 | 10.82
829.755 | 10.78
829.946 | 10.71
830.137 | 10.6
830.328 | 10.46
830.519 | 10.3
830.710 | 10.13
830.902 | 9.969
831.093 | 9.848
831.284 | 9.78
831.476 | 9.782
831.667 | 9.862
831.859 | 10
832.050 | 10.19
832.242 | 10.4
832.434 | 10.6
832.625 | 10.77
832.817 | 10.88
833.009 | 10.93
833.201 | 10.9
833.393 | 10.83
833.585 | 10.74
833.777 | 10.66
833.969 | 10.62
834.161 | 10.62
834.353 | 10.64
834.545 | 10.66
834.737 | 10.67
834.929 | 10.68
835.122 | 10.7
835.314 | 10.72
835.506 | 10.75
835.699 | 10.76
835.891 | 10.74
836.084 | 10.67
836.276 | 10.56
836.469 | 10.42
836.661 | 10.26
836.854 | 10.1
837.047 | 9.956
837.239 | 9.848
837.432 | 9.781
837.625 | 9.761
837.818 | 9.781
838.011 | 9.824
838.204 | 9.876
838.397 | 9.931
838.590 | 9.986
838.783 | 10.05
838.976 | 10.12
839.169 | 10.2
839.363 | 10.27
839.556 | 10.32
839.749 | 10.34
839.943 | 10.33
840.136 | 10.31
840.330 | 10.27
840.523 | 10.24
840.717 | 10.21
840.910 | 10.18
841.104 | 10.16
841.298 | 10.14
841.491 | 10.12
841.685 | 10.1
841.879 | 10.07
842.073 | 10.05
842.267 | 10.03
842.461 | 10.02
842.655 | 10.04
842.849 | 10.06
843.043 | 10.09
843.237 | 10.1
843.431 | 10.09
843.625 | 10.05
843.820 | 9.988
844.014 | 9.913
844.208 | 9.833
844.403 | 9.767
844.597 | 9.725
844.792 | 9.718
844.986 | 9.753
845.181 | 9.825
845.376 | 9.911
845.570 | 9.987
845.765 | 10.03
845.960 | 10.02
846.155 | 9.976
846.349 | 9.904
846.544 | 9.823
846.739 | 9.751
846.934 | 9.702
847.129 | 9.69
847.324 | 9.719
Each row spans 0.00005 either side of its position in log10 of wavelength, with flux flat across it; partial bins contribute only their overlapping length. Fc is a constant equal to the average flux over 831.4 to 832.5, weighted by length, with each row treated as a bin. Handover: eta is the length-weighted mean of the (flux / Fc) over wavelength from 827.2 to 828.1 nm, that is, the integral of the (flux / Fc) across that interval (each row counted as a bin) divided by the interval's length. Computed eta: 1.08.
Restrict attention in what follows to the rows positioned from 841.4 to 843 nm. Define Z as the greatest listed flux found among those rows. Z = 10.12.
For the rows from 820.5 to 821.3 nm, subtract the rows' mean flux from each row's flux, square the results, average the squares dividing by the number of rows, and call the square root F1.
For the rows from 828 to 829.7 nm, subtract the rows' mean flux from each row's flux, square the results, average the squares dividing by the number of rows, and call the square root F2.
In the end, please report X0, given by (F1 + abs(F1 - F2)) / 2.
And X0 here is 0.11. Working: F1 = 0.125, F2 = 0.036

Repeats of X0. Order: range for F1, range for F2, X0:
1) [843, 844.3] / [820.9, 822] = 0.09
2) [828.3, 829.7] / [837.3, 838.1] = 0.02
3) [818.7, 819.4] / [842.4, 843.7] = 0.01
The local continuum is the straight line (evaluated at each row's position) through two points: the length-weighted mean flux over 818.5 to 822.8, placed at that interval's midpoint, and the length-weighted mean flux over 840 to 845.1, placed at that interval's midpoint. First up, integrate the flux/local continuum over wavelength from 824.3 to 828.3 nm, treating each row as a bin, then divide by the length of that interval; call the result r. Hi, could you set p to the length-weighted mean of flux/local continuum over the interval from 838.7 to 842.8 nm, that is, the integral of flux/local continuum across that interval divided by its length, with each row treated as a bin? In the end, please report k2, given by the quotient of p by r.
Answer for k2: 0.96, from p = 1.01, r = 1.055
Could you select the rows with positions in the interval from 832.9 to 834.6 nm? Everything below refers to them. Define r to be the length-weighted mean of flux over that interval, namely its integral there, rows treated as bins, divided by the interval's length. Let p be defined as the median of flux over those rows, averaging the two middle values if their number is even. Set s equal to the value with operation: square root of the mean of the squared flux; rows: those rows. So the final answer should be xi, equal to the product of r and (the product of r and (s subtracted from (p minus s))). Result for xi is -1245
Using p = 10.7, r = 10.7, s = 10.73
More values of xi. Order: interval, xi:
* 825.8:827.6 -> -1355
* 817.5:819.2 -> -1282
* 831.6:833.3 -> -1151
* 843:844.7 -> -981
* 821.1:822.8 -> -1192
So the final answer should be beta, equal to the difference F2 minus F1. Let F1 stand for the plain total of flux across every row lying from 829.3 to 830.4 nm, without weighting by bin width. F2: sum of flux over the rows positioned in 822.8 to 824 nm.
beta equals 1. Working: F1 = 64.2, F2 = 65.1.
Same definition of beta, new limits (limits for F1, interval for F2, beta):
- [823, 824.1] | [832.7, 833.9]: -1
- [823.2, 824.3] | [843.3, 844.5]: -6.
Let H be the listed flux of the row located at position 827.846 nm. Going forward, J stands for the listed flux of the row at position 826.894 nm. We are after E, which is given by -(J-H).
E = -0.2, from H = 10.93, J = 11.09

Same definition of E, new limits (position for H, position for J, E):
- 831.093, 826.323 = -1.3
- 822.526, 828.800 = -0.3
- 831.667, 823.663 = -1.1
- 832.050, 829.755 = -0.6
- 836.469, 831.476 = 0.6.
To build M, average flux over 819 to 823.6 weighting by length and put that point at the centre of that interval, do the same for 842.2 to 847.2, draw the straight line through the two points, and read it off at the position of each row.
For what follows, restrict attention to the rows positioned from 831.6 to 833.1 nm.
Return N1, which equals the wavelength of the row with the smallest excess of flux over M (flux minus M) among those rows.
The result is 831.667 nm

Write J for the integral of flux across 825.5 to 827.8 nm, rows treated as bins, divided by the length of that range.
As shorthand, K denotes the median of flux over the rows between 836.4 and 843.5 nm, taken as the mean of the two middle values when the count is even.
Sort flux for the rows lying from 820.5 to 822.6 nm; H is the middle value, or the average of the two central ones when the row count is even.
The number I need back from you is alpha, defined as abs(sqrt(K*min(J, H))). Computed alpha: 10.4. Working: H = 10.6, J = 11.0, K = 10.1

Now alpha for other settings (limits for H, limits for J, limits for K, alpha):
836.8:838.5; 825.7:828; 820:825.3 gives 10.3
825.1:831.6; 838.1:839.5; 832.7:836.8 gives 10.4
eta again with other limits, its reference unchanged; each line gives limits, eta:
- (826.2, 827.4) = 1.09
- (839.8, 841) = 1.01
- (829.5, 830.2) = 1.06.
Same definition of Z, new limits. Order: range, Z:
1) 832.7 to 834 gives 10.93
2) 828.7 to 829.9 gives 10.89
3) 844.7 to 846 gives 10.03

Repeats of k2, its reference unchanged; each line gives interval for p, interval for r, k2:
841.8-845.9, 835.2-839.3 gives 0.99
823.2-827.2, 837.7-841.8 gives 1.05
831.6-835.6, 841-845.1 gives 1.04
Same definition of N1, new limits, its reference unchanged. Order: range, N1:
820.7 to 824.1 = 820.823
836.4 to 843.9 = 837.625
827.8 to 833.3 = 831.284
